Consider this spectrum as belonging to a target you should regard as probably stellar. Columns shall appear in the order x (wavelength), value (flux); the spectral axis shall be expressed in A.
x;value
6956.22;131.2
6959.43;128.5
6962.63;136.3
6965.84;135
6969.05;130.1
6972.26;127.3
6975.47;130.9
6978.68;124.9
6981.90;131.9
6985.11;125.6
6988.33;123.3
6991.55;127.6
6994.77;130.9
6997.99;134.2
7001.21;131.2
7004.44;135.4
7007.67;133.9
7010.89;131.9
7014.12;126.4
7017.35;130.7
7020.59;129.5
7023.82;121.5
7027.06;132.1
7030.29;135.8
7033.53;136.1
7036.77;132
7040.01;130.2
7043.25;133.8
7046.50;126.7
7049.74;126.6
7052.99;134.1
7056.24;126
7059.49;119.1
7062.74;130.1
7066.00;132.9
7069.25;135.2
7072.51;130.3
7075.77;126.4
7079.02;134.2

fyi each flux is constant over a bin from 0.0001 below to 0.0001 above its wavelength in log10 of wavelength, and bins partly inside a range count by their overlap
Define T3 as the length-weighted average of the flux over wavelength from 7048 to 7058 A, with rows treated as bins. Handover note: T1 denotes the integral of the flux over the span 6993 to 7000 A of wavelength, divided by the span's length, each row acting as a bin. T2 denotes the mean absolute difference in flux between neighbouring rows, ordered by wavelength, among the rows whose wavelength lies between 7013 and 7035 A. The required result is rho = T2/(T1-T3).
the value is 1.3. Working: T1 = 132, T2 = 4.7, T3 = 129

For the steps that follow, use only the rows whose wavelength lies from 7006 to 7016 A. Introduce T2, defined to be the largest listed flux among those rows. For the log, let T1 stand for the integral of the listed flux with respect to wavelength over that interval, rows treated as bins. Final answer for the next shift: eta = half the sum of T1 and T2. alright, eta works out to 721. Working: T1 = 1308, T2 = 133.9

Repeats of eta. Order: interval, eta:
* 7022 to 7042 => 1382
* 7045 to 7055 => 712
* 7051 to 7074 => 1558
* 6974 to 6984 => 711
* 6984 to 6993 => 628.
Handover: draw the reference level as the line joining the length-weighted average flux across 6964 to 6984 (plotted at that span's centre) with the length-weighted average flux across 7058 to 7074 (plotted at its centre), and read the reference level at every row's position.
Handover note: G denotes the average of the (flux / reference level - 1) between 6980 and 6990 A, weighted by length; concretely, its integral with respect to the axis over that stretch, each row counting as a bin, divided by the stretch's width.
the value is -0.024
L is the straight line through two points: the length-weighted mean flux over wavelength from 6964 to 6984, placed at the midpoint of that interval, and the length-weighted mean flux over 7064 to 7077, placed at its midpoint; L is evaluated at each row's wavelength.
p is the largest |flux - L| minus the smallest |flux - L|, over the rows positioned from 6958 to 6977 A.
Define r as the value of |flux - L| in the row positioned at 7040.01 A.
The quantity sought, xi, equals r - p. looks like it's -6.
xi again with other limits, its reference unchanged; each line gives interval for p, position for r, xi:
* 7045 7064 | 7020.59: -10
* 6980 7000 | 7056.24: -1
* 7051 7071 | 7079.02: -8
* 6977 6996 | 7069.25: -2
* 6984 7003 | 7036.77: -5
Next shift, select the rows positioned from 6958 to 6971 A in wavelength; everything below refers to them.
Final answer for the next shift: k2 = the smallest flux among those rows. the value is 128.5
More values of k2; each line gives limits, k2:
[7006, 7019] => 126.4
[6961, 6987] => 124.9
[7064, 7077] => 126.4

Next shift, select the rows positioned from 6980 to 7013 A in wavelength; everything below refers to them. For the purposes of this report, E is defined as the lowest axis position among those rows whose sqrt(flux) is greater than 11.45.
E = 6981.90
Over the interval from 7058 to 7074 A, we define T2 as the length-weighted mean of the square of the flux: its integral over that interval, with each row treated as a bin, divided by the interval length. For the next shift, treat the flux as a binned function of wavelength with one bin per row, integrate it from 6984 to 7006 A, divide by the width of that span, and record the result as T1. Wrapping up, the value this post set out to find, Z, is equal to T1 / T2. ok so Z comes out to 0.0077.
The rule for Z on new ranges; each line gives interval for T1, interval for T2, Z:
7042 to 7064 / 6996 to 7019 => 0.0073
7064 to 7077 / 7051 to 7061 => 0.0082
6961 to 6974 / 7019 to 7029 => 0.0081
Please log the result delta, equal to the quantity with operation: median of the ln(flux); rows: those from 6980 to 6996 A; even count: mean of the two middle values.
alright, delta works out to 4.85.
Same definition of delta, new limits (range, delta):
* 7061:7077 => 4.87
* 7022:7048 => 4.88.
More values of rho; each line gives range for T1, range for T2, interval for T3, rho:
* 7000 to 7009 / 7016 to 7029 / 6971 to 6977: 1.6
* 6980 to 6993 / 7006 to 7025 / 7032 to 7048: -0.9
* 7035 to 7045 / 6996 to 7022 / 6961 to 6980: 2.8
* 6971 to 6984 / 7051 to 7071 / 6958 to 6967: -1.4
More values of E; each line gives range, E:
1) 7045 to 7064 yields 7052.99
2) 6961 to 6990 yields 6962.63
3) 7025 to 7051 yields 7027.06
